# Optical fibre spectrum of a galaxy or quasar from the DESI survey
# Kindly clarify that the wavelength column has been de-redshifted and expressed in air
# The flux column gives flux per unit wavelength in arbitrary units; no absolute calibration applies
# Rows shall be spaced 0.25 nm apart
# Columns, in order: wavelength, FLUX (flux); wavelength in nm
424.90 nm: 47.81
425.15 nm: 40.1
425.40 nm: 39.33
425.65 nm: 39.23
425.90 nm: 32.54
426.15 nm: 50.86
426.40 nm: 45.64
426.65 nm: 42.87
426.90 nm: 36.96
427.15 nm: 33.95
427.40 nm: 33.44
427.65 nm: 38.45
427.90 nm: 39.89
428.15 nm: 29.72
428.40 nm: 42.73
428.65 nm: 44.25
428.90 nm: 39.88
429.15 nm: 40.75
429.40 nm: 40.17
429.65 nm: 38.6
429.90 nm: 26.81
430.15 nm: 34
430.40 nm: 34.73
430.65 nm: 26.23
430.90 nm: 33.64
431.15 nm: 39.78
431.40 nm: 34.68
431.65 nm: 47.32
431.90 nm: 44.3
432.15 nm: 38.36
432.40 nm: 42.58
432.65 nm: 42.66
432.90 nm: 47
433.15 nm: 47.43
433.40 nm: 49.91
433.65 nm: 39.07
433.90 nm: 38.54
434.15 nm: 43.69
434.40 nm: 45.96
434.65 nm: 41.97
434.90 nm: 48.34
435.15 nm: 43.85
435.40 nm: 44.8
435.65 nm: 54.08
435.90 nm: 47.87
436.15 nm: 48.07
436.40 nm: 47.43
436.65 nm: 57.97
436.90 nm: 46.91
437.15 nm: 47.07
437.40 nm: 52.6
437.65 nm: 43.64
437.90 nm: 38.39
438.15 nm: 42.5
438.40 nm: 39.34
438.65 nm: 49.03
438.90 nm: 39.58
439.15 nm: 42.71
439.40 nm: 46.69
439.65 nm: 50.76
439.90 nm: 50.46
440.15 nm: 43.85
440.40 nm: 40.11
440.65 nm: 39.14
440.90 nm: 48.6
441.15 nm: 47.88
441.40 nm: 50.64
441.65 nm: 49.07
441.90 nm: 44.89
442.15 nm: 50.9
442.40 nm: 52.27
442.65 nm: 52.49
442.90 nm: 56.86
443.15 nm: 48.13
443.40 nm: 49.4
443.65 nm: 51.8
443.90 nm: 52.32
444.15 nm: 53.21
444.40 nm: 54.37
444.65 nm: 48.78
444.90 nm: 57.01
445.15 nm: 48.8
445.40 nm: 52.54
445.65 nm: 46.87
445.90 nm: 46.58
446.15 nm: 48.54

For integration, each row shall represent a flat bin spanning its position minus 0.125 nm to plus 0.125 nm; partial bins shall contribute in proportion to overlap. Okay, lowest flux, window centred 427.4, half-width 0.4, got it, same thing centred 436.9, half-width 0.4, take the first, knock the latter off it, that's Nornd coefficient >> -13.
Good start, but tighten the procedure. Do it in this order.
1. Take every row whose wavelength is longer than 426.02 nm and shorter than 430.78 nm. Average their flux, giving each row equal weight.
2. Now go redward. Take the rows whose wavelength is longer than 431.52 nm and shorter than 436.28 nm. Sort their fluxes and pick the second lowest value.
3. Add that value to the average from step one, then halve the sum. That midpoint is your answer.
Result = 38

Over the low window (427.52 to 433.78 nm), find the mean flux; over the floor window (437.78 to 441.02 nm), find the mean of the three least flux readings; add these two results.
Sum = 78.3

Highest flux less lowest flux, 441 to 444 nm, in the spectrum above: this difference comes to 12.0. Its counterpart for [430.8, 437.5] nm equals 24.3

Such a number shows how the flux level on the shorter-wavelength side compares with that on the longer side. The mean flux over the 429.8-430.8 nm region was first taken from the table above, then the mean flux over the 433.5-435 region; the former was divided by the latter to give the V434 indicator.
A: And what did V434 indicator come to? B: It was 0.71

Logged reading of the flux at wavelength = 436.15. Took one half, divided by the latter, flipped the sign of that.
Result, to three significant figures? -0.0104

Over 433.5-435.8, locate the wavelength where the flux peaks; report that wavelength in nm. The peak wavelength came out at 435.65 nm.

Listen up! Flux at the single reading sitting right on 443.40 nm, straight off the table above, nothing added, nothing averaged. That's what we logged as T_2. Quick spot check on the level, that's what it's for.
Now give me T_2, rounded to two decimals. 49.40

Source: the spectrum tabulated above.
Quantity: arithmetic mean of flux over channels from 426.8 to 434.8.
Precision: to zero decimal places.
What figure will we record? 39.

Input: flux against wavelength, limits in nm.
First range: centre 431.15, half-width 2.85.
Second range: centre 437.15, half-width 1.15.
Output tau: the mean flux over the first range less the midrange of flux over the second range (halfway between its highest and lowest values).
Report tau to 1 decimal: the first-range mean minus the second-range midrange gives -8.5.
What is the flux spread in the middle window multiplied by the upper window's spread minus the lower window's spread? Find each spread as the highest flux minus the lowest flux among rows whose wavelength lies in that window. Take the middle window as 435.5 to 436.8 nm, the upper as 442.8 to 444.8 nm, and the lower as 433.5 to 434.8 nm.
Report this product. 14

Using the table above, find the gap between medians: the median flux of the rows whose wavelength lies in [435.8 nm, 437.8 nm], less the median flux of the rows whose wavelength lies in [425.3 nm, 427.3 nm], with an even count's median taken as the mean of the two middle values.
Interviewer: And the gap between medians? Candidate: 8.4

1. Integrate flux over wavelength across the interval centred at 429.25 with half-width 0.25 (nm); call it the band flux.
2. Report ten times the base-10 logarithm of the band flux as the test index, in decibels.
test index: 13.1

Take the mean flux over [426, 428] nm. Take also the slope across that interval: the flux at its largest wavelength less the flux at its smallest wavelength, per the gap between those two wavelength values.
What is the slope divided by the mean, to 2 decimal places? -0.16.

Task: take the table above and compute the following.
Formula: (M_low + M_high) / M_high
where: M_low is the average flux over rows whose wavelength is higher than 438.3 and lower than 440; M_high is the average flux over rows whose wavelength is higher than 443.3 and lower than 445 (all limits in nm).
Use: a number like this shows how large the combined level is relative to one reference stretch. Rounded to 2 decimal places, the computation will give 1.87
